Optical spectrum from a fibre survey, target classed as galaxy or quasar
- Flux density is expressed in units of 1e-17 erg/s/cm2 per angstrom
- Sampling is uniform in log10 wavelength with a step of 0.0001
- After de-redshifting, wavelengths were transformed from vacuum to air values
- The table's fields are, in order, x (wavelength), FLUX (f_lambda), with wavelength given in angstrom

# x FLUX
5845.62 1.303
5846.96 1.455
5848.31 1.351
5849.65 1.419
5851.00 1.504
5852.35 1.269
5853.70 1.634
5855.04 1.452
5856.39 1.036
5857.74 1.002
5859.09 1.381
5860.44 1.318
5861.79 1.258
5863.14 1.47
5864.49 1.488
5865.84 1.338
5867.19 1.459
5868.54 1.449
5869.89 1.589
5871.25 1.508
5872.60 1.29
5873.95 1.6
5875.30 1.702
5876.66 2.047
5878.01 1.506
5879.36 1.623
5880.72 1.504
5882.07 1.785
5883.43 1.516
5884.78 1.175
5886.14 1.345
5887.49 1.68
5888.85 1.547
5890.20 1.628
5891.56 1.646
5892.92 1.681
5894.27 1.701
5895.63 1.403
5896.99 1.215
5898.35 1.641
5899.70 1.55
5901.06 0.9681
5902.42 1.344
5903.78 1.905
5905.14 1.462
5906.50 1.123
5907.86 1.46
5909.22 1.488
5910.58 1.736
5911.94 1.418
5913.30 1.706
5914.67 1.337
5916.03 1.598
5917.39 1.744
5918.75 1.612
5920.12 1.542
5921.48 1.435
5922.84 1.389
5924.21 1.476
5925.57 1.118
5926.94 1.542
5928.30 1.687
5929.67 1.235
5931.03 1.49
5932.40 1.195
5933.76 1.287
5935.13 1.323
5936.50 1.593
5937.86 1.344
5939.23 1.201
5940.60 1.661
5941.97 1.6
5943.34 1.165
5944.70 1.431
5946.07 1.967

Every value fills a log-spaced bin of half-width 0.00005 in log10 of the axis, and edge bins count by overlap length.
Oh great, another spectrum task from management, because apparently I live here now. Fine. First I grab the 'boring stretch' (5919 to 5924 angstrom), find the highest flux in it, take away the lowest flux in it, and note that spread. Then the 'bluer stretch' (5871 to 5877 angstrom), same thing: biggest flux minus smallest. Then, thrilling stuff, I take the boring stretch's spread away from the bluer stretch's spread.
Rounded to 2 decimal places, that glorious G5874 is 0.60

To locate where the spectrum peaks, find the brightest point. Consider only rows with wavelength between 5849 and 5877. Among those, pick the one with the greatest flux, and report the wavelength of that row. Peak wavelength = 5876.66 angstrom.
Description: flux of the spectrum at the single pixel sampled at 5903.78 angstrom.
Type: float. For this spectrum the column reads 1.905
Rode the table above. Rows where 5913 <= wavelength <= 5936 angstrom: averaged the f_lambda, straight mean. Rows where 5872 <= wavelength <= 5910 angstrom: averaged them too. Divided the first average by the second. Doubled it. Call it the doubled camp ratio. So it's 1.91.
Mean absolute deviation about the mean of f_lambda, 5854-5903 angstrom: 0.170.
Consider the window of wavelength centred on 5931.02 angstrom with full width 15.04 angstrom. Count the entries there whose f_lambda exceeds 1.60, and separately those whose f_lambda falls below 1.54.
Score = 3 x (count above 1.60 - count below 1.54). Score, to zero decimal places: -21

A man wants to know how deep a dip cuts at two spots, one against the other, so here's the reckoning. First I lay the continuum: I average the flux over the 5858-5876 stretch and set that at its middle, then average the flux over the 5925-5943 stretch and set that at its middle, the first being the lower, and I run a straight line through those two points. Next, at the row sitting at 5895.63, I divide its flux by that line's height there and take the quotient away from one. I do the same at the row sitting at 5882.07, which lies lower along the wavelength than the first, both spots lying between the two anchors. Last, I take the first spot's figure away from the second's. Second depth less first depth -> -0.3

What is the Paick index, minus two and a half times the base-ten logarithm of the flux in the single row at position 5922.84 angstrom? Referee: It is -0.36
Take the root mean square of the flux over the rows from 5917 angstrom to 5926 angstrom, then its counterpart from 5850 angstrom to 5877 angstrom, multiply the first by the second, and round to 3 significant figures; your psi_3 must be 2.16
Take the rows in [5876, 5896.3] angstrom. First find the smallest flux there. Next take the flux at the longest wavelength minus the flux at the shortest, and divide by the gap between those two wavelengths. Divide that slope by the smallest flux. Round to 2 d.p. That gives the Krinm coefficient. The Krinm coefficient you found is -0.03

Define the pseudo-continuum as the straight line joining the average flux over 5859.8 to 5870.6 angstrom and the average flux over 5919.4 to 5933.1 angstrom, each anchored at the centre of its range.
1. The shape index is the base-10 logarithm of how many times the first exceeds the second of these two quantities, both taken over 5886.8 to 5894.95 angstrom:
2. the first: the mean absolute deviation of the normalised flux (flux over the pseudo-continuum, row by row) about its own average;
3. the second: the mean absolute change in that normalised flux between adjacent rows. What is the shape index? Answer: -0.15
